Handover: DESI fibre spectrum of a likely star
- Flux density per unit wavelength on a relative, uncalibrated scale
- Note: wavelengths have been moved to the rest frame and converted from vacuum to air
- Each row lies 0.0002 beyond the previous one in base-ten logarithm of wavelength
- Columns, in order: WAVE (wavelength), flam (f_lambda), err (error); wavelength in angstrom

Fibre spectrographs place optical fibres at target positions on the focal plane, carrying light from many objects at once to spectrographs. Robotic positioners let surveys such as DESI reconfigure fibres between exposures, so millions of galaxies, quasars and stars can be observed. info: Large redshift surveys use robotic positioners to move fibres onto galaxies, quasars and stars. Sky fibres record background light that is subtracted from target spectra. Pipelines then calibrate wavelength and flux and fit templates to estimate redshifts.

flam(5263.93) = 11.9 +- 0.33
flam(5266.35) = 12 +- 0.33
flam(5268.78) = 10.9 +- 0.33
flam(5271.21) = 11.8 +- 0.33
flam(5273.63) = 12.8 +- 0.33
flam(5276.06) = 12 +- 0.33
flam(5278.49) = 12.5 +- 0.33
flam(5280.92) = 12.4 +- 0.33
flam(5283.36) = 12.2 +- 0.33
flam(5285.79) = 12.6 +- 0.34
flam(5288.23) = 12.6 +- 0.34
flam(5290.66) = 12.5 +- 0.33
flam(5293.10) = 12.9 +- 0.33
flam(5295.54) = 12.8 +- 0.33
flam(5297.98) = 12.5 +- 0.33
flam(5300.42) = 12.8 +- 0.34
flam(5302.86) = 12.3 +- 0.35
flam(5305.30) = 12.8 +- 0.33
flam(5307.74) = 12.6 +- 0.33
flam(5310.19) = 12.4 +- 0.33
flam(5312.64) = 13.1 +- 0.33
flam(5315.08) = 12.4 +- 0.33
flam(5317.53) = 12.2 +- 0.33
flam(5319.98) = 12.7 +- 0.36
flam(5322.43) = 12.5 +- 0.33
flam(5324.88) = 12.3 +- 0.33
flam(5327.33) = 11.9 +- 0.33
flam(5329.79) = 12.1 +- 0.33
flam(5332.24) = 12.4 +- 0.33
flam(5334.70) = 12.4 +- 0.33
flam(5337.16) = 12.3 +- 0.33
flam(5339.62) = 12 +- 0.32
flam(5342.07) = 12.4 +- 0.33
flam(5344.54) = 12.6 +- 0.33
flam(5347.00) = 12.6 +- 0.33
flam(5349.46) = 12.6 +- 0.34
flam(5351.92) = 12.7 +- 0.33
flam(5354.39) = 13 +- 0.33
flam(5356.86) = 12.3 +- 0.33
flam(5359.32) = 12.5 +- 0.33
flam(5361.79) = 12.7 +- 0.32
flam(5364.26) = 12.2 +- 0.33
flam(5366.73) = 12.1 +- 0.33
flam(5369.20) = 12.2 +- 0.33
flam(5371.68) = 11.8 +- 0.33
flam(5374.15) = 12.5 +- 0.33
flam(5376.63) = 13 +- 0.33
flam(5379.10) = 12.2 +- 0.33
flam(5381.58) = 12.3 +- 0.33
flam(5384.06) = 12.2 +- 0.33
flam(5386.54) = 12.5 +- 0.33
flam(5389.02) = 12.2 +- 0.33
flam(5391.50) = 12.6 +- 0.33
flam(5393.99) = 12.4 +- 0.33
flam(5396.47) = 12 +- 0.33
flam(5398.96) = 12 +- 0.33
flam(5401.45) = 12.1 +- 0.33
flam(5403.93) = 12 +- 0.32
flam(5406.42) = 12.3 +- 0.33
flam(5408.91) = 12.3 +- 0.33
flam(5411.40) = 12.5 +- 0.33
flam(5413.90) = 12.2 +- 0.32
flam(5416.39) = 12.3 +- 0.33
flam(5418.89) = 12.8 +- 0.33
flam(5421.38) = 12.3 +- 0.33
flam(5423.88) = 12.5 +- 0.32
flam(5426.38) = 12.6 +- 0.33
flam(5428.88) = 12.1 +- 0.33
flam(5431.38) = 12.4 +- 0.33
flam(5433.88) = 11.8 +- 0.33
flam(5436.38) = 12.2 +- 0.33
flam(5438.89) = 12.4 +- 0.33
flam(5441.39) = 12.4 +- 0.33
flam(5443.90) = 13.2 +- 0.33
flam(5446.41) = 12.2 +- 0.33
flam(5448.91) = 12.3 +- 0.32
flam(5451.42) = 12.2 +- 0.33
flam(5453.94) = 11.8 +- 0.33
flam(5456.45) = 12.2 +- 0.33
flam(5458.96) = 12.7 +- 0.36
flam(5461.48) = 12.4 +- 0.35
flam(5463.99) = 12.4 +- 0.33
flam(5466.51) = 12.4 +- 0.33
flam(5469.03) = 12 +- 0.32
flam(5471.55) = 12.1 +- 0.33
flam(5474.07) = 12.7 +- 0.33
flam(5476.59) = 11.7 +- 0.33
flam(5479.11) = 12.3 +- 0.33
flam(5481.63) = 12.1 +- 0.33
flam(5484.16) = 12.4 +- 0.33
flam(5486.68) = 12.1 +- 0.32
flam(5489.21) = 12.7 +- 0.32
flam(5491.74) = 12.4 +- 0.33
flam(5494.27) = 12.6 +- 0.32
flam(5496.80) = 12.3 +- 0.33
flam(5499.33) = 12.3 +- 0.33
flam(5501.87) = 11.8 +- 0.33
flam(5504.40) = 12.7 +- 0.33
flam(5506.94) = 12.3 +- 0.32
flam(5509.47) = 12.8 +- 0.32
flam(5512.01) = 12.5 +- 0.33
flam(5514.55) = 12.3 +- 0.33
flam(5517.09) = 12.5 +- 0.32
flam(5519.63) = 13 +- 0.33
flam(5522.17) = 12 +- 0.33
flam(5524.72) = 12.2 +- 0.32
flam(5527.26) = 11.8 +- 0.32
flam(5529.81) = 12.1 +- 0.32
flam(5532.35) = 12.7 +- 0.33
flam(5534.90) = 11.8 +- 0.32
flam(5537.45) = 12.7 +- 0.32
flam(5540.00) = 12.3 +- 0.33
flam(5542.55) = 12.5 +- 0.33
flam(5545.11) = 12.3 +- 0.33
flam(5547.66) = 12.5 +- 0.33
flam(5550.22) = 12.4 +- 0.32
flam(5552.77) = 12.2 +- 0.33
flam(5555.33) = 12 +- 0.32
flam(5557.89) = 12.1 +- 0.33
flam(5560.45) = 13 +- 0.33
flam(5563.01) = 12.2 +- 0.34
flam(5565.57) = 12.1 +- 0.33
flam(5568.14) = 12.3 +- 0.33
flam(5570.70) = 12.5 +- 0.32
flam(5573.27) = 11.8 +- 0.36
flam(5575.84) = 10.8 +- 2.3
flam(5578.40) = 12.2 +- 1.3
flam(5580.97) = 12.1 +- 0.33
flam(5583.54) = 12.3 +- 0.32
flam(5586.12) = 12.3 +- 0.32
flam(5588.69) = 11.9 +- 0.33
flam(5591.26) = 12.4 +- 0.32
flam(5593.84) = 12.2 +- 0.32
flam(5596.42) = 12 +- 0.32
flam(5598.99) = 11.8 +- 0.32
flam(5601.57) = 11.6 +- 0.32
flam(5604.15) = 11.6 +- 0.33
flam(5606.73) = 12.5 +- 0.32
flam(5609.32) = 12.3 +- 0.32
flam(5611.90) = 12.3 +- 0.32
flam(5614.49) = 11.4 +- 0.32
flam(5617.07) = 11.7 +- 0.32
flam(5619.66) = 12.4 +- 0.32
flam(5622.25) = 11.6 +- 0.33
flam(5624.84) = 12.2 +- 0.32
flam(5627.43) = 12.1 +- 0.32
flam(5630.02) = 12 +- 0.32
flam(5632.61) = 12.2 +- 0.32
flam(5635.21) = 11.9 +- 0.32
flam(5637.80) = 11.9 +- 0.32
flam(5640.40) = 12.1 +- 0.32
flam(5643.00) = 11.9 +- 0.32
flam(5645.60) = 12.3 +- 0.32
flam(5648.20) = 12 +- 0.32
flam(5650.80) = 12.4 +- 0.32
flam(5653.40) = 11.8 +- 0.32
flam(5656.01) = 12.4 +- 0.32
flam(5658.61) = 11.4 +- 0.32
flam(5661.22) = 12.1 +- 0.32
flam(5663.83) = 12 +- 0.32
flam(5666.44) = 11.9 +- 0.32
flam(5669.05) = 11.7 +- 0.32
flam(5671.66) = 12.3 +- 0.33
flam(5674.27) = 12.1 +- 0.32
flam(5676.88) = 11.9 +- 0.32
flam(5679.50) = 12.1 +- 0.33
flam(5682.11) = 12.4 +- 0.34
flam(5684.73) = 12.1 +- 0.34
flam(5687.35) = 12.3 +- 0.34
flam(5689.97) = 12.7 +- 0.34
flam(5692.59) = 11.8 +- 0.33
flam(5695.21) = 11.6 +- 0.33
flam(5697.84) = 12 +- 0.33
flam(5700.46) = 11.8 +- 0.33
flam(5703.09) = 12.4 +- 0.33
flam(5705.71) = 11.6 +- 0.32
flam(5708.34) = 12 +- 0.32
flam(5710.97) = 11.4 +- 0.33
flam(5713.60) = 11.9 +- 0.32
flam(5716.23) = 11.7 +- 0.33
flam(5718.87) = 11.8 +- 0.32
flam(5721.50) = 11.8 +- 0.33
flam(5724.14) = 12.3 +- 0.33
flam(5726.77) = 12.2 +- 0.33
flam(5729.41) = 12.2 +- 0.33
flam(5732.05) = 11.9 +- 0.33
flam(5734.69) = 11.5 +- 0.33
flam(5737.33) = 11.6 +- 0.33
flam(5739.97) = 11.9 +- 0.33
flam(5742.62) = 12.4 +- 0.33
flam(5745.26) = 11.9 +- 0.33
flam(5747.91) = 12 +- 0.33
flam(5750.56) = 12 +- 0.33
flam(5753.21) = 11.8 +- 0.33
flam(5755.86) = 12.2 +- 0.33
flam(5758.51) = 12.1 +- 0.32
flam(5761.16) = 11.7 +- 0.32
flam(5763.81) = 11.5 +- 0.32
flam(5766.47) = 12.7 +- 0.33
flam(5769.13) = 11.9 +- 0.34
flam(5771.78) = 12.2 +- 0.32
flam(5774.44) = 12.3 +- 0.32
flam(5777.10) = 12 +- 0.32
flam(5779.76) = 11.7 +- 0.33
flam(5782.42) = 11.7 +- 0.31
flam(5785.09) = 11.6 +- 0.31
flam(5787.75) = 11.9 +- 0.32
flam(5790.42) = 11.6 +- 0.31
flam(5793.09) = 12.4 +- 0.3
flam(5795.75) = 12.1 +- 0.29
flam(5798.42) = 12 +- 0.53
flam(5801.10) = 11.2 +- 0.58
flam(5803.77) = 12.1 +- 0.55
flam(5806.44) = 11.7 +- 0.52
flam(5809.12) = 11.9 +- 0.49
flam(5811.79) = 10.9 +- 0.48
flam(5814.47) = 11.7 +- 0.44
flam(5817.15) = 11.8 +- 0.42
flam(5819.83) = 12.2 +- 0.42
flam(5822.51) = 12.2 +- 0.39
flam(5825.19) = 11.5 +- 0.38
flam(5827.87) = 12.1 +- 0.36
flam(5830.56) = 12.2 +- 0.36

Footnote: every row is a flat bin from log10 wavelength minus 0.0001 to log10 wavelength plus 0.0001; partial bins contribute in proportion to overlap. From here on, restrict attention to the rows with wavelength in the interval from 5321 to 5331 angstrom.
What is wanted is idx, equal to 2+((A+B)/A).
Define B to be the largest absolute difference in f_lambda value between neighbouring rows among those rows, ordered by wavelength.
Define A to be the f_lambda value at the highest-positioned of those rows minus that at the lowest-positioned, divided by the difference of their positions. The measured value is -4.4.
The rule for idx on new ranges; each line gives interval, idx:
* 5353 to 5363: -14.3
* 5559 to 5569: -5.8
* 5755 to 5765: -1.5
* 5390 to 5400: -2.0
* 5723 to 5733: -2.9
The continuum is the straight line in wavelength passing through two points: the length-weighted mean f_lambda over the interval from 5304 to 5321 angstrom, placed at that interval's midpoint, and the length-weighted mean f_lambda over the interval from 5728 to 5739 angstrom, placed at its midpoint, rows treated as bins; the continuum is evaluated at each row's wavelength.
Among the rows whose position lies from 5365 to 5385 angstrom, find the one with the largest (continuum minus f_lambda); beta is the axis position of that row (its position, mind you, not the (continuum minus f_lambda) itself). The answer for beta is 5371.68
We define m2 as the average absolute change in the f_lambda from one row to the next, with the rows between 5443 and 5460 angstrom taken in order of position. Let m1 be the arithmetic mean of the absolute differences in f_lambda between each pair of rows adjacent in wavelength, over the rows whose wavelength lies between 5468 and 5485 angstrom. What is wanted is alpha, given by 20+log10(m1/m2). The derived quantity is 20.05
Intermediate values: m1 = 0.47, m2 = 0.42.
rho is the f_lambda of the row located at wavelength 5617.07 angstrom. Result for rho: 11.7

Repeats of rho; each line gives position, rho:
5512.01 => 12.5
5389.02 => 12.2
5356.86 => 12.3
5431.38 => 12.4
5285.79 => 12.6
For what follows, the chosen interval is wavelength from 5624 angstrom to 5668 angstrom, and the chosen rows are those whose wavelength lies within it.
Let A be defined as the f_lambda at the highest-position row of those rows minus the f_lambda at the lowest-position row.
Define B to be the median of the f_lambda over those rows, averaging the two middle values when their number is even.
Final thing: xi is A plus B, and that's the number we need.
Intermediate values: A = -0.30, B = 12.0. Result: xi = 11.7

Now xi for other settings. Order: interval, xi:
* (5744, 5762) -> 11.8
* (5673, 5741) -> 11.7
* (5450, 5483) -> 12.1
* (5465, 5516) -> 12.2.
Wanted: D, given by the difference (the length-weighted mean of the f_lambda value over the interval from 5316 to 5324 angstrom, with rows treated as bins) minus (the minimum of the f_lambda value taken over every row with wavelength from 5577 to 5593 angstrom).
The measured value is 0.6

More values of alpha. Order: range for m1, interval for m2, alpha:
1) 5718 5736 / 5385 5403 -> 19.97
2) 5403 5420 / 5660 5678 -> 20.00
